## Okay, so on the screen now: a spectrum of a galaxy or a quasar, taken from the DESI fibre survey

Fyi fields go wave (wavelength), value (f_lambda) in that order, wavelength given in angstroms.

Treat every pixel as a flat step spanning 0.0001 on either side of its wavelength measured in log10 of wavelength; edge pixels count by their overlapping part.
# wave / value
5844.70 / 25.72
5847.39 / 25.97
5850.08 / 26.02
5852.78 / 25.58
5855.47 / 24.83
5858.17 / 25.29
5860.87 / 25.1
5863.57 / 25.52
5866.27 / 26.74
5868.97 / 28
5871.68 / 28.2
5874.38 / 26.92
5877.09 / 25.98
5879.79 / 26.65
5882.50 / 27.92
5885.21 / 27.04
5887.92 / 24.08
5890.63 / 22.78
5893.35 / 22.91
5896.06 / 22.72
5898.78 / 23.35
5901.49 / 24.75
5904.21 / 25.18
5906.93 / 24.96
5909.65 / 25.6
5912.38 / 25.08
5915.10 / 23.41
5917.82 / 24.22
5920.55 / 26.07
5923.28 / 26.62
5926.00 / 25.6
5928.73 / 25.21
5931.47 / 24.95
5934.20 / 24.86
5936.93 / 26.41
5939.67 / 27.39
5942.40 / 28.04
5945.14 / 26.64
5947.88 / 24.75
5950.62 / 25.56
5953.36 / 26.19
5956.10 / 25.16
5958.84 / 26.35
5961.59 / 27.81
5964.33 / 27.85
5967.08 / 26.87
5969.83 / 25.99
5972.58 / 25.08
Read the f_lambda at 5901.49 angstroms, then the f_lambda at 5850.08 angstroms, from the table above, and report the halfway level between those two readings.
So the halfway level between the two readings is 25.4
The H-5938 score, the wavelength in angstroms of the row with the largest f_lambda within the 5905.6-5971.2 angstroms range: 5942.40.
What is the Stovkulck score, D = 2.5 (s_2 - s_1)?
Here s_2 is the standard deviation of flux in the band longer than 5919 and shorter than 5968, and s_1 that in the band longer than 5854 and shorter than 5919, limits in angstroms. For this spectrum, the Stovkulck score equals -1.4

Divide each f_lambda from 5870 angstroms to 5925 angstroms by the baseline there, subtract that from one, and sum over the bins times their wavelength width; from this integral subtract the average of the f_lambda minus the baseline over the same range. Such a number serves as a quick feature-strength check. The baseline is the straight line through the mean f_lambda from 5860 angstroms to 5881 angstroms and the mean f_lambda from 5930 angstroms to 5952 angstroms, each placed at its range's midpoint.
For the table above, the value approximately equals 3.7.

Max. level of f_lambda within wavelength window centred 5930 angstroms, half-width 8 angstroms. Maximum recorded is 26.62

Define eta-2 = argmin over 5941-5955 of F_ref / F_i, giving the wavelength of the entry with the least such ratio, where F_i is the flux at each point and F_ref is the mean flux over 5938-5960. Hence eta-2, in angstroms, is 5942.40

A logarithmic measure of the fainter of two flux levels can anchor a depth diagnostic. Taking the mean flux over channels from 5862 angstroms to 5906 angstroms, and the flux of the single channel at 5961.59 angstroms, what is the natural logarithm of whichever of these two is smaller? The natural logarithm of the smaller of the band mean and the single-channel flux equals 3.24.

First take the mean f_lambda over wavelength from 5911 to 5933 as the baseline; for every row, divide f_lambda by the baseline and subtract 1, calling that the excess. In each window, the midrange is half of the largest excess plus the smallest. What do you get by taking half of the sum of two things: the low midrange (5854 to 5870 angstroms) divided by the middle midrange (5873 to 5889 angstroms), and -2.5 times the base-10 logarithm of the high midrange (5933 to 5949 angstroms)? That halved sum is 2.37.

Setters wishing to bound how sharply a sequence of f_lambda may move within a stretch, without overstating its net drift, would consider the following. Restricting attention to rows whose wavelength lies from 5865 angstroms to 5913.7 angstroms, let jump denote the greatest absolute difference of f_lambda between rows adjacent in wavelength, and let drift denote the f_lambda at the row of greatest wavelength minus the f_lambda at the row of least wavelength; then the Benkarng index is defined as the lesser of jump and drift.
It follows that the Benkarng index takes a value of -1.7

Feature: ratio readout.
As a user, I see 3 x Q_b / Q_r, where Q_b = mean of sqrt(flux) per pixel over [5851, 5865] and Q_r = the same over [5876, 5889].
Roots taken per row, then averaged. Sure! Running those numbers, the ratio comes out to 2.94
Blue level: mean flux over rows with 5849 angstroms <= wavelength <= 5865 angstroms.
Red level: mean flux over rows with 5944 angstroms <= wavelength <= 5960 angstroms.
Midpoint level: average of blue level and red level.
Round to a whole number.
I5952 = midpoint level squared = 654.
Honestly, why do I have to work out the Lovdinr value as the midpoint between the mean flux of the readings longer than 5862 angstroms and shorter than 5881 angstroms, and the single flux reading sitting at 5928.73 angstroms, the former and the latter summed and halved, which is 26.0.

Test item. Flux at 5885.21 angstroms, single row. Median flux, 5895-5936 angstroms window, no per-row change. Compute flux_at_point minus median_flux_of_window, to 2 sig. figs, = 2.1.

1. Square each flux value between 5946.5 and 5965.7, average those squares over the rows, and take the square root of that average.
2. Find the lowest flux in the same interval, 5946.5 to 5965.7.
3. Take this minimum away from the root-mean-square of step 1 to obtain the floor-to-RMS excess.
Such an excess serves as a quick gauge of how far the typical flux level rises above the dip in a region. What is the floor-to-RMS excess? 1.51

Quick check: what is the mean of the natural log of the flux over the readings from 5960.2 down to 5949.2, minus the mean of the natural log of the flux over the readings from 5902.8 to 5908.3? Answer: 0.03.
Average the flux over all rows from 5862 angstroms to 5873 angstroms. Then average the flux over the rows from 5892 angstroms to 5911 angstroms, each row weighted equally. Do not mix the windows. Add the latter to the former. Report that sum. 51.3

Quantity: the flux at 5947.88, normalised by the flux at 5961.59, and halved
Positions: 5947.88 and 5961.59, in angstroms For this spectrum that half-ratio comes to 0.445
